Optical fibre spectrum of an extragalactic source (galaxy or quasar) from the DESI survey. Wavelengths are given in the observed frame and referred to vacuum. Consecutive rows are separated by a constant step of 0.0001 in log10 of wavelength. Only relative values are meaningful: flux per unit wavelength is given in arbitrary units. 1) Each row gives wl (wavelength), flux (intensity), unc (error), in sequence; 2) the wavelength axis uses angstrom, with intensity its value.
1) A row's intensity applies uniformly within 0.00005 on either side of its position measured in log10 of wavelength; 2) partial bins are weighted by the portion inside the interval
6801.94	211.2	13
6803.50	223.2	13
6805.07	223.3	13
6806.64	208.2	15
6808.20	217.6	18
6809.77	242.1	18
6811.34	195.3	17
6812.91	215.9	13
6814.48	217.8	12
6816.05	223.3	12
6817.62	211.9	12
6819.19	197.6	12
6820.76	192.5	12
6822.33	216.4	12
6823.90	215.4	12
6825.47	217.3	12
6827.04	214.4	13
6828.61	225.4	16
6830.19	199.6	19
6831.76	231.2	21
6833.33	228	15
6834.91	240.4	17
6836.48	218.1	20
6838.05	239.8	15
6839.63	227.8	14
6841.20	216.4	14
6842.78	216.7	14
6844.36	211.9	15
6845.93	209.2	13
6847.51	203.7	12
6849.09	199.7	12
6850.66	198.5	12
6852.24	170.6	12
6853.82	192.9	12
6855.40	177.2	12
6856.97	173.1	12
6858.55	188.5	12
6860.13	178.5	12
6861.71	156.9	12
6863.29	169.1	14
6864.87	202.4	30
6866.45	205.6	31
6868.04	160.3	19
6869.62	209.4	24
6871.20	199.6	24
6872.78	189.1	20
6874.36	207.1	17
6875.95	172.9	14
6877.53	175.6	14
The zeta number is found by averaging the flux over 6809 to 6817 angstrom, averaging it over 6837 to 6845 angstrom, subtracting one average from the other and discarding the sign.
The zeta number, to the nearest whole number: 4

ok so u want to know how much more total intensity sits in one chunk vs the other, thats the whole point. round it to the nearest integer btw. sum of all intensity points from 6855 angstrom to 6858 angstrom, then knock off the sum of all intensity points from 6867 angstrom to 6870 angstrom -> -19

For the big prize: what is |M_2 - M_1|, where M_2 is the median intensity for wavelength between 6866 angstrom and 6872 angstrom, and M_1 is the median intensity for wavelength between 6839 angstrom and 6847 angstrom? 14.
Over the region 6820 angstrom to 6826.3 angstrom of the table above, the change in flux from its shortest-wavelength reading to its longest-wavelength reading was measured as 25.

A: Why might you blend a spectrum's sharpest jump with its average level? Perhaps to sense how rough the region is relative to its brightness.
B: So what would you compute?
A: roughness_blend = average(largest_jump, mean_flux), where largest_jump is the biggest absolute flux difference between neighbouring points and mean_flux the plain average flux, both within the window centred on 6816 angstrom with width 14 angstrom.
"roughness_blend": 130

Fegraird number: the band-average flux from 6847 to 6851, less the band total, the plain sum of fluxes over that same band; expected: -401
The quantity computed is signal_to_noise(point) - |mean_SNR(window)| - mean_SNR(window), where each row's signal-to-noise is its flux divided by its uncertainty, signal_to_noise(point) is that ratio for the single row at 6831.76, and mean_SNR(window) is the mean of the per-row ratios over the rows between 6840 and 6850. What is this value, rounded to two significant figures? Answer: -21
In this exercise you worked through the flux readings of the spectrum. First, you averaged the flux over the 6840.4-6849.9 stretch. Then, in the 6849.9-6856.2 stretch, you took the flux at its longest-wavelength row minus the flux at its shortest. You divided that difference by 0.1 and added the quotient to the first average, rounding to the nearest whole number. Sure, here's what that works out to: -3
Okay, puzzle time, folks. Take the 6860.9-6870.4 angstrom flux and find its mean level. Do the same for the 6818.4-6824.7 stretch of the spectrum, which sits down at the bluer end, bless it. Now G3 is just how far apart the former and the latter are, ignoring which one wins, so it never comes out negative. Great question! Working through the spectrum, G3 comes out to 22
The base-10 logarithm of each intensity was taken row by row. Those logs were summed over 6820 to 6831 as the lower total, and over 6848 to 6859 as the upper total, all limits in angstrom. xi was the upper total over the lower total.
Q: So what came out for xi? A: 0.98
